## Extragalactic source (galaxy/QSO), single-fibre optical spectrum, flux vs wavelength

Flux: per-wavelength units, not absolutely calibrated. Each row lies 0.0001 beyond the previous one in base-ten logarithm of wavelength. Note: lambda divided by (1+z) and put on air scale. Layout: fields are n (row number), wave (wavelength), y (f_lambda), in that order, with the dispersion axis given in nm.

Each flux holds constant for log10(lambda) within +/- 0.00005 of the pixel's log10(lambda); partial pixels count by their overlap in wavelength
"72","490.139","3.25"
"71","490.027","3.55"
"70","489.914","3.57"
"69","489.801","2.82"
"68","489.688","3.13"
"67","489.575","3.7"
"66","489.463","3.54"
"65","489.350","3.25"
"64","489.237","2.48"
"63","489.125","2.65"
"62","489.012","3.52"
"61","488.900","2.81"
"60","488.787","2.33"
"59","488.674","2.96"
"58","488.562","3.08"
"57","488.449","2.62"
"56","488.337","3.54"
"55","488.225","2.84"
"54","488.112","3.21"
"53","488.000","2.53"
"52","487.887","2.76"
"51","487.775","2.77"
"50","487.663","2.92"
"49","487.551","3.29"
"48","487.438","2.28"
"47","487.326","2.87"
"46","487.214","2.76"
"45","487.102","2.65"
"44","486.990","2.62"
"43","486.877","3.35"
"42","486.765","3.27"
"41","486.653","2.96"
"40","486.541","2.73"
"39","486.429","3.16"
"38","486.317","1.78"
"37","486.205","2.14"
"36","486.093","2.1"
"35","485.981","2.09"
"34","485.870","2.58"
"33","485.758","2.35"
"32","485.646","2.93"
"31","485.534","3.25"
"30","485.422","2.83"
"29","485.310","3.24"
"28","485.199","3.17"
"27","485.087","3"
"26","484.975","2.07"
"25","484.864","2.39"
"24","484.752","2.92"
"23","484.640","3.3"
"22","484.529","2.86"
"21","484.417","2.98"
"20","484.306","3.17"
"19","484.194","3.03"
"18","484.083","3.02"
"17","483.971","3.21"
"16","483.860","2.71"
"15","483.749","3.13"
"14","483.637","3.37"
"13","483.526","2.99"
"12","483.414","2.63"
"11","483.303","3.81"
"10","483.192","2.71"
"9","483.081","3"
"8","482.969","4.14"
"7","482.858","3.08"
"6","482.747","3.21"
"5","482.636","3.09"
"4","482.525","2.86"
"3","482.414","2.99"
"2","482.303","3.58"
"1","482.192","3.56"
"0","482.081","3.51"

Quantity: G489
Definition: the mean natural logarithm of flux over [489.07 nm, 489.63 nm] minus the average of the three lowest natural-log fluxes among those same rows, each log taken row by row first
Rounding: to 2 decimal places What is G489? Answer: 0.11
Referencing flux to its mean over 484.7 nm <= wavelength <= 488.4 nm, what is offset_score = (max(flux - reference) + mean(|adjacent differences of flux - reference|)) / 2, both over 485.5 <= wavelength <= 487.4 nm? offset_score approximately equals 0.46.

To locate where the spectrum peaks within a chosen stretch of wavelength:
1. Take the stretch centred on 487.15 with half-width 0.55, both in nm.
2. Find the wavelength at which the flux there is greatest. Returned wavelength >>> 486.877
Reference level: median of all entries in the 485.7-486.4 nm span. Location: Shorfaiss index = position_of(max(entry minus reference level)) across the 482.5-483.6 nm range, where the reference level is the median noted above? 482.969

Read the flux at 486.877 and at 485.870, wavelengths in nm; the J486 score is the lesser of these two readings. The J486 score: 2.6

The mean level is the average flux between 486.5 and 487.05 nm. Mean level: 2.99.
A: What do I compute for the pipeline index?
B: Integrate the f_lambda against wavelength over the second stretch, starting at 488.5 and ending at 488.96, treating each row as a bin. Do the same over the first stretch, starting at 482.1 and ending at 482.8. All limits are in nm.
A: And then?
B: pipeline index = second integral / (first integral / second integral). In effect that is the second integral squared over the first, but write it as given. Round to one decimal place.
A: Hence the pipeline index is 0.7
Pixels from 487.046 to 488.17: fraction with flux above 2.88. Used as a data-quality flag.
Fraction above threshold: 0.3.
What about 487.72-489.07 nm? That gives 0.4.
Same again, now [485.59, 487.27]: 0.3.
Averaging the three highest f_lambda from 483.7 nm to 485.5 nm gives 3.25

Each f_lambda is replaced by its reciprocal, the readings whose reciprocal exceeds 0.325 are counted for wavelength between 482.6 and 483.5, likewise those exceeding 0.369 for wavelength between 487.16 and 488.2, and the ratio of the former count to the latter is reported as 1.5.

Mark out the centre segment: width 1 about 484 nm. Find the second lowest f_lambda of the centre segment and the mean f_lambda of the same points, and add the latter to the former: 6.0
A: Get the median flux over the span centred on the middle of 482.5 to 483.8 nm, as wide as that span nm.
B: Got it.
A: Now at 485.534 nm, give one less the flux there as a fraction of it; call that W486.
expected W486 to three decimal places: -0.053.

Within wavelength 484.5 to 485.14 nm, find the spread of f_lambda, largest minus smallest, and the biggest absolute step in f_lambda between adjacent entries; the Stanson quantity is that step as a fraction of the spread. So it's 0.76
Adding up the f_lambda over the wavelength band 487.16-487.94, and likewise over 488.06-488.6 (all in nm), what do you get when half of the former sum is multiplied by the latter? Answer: 150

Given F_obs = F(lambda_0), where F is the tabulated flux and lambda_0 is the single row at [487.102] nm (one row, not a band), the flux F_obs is 2.65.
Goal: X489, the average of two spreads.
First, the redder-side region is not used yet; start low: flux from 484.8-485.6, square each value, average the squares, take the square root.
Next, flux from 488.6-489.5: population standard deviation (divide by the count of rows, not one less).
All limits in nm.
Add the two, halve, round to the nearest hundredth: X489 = 1.66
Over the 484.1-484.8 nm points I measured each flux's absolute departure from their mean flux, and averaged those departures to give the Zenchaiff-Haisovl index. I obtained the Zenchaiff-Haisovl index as 0.13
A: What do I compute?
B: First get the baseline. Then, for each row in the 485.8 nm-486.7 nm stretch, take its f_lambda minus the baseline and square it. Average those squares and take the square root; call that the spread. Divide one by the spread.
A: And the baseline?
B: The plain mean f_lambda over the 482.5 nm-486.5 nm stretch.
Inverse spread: 1.6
